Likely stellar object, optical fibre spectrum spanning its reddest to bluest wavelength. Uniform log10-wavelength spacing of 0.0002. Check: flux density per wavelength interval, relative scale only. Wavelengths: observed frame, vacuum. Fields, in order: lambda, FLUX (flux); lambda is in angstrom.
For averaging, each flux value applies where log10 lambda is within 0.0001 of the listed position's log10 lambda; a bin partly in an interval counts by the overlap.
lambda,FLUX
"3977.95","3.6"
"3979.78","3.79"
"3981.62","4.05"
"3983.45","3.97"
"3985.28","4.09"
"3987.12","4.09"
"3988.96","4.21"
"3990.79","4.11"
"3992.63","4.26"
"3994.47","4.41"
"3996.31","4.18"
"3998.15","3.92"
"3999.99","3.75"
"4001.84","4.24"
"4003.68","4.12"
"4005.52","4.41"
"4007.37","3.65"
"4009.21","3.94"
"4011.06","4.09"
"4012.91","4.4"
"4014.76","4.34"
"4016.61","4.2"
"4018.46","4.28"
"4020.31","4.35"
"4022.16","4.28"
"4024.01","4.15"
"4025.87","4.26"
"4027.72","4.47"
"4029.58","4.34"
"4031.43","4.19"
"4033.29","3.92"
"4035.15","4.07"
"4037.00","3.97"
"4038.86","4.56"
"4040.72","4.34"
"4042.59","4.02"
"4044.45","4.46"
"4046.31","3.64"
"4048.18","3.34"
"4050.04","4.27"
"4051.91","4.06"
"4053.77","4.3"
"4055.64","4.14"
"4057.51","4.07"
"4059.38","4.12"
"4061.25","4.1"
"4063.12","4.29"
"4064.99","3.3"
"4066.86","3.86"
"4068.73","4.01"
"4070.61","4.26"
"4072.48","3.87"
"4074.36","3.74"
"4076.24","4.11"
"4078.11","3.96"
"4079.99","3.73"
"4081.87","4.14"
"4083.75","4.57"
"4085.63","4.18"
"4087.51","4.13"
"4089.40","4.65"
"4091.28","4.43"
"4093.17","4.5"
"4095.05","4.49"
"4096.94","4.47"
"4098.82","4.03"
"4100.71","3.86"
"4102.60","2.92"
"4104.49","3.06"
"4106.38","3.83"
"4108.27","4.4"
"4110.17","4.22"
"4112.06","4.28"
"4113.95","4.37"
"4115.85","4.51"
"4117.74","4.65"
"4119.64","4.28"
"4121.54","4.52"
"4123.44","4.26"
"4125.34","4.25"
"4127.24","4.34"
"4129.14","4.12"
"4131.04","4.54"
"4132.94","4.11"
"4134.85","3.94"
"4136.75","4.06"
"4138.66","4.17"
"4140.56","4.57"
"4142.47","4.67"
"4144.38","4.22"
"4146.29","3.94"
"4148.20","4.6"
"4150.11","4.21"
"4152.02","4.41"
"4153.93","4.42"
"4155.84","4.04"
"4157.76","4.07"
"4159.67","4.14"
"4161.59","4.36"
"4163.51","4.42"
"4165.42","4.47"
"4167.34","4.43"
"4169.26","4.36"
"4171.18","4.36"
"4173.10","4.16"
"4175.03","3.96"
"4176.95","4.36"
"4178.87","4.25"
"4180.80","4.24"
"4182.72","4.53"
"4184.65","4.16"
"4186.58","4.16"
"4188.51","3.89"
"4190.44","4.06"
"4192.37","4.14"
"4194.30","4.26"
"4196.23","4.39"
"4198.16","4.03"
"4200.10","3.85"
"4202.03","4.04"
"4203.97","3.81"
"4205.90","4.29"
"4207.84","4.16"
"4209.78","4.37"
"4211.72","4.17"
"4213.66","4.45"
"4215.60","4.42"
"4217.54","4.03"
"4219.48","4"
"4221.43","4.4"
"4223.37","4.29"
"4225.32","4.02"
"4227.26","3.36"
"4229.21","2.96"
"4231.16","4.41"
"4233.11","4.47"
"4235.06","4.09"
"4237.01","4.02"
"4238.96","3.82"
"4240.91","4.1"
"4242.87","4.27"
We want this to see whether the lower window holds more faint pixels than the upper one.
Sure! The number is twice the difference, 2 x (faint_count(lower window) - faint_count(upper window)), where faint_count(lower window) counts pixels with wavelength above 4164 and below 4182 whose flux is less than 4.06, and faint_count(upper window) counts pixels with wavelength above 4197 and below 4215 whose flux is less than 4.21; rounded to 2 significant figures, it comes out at -10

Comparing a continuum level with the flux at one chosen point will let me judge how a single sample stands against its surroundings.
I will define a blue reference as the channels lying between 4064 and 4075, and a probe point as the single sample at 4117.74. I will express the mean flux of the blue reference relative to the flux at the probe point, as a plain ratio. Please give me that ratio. 0.83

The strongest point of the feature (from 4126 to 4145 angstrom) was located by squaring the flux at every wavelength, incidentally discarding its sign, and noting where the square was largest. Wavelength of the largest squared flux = 4142.47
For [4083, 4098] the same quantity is 4089.40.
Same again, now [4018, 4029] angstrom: 4027.72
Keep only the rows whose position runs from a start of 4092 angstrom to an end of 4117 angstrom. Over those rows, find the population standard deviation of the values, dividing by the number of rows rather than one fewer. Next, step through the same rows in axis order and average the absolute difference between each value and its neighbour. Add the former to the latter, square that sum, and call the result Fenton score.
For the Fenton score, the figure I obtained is 0.65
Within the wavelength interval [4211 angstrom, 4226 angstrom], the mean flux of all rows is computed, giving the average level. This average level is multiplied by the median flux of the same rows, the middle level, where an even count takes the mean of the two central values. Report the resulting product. 17.9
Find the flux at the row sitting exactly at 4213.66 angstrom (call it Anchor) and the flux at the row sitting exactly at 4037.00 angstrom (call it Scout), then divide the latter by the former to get 0.89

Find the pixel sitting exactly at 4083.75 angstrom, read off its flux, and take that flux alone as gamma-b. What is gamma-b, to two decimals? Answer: 4.57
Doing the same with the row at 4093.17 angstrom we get 4.50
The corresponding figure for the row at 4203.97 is 3.81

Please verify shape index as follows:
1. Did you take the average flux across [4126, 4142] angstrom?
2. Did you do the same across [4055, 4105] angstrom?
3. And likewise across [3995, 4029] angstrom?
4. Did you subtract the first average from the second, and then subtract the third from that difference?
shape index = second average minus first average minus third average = -4.4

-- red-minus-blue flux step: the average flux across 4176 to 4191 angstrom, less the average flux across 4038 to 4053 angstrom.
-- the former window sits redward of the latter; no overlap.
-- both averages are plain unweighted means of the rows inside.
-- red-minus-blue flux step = 0.12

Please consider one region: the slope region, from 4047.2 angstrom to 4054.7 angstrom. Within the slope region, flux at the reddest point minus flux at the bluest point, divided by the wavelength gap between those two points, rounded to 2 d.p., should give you 0.17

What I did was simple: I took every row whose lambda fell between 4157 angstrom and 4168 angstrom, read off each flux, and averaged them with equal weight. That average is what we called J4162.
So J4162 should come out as 4.32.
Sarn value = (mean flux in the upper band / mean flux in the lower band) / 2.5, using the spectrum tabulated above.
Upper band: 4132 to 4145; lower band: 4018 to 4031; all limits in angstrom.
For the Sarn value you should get 0.39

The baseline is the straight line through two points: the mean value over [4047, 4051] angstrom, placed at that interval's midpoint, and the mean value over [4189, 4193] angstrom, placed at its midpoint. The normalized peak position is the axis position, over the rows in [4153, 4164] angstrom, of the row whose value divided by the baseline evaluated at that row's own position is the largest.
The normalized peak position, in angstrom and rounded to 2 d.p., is 4153.93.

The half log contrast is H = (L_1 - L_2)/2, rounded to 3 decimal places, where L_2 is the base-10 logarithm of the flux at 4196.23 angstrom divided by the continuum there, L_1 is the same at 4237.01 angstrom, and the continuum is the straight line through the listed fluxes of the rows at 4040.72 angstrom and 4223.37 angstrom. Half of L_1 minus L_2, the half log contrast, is -0.019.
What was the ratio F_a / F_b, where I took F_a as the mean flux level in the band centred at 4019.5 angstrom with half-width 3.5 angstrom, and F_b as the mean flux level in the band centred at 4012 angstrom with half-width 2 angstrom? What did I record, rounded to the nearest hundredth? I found 1.01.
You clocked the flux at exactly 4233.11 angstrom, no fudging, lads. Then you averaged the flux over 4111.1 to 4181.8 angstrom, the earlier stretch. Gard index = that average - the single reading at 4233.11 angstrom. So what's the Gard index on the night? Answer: -0.17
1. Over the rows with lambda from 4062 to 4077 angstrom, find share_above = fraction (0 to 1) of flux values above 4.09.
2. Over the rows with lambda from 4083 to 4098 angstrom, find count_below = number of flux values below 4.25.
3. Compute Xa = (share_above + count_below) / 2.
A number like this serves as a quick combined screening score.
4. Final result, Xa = 1.19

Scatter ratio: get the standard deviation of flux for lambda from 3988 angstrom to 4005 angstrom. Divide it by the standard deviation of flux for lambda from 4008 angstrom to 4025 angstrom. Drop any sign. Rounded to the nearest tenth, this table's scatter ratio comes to 1.3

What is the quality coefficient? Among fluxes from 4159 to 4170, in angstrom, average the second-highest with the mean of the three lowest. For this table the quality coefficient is 4.36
